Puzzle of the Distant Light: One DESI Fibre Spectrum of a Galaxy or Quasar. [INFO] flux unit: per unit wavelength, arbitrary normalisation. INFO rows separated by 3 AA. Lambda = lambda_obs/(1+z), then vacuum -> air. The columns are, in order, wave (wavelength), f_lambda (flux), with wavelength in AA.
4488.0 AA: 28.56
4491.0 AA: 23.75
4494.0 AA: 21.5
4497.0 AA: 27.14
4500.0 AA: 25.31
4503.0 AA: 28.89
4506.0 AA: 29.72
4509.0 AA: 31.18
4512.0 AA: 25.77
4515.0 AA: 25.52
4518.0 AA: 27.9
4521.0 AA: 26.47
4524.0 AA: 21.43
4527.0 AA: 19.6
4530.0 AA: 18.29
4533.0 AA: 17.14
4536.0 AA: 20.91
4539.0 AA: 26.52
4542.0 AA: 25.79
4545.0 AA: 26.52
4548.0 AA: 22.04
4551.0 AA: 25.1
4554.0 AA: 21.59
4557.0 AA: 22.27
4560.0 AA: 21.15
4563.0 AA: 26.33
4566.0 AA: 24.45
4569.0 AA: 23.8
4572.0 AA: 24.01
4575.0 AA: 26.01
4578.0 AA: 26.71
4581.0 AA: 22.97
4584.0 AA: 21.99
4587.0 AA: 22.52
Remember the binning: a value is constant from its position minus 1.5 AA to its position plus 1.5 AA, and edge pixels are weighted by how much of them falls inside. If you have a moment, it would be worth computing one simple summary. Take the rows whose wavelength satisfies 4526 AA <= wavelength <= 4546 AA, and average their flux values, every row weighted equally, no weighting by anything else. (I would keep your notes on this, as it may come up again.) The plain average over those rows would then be 22.1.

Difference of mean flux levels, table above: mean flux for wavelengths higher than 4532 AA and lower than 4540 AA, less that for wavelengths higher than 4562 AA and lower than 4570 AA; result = -3.3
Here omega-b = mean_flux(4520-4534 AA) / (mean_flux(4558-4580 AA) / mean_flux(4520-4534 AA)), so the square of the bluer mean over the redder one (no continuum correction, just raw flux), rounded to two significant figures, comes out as 17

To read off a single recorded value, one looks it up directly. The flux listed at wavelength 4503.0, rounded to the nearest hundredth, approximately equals 28.89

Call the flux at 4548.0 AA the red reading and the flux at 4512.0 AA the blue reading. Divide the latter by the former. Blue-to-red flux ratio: 1.2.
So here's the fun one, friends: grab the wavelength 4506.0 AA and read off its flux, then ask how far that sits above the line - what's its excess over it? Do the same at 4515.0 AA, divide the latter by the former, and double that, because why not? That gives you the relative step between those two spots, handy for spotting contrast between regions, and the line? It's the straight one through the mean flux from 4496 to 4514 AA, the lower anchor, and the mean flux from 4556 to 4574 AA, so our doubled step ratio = -1.9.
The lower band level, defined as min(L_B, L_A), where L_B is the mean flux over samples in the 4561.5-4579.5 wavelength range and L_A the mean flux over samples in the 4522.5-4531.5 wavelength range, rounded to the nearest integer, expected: 20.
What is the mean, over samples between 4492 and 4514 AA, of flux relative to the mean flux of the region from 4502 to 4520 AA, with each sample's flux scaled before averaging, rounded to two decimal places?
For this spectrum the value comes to 0.96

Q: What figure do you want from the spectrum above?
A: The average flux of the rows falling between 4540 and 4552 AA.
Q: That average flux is 24.9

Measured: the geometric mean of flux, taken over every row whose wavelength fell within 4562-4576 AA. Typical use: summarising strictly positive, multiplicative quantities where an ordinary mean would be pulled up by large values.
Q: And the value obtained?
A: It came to 24.9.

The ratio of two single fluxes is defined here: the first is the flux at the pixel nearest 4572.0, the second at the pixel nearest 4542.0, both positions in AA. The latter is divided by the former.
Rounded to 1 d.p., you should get 1.1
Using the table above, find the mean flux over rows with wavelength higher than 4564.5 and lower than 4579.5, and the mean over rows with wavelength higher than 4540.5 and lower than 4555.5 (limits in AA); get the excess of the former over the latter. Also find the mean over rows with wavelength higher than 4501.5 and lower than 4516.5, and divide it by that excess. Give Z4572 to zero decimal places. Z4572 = 36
